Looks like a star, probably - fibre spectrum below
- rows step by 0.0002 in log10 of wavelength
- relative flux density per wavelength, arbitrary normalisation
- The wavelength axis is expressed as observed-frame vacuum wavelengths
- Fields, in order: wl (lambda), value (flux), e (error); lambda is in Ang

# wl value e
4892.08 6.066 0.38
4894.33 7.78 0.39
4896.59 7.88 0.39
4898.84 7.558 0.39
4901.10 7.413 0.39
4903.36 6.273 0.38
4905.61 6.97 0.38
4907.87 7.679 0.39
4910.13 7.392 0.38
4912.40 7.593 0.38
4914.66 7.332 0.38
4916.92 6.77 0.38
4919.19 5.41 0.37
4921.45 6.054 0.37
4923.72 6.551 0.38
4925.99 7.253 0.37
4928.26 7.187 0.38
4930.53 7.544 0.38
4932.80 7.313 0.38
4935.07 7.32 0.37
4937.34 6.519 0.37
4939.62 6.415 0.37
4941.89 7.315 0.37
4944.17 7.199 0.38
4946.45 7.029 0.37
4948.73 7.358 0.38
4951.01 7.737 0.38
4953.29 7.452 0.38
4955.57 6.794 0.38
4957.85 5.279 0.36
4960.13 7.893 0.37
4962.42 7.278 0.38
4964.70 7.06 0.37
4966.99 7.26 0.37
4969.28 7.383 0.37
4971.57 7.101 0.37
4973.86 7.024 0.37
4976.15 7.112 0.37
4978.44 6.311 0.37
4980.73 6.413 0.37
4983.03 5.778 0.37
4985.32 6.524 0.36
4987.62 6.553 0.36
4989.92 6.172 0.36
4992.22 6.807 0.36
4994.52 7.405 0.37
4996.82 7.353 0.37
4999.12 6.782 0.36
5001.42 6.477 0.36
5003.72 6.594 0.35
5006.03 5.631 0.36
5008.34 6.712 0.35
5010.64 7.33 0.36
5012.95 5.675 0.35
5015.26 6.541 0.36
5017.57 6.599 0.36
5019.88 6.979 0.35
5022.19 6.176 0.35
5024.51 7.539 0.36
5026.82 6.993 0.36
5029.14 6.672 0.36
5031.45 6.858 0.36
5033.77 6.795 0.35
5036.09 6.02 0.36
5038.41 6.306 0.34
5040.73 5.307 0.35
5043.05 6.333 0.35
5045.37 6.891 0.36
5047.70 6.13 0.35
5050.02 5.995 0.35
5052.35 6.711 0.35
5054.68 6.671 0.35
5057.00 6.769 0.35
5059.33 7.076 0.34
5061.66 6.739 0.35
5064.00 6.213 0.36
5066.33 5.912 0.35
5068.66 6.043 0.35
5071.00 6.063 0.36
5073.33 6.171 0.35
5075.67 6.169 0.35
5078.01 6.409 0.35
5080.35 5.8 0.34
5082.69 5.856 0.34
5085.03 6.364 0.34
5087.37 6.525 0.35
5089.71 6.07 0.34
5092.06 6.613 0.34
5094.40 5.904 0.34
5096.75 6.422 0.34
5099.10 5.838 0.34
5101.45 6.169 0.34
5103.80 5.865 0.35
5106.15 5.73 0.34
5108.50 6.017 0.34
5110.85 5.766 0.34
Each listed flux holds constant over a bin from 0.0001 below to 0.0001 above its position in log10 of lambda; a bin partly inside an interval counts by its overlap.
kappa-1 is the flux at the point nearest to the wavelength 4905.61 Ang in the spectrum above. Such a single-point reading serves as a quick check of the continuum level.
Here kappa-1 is 6.97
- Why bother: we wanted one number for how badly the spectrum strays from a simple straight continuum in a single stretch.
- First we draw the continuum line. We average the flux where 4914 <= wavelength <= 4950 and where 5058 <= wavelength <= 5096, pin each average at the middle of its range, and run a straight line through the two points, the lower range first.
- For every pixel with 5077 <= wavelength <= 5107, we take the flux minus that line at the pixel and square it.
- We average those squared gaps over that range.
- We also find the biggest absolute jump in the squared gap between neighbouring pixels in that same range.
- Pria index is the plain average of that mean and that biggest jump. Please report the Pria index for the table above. 0.13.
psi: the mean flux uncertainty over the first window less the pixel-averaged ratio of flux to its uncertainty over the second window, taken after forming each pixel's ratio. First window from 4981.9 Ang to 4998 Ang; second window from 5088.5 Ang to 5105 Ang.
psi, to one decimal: -17.6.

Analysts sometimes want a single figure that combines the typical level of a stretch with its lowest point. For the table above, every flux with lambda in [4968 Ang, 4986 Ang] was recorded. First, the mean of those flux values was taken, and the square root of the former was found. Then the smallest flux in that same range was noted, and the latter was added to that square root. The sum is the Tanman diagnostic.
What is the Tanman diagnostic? 8.4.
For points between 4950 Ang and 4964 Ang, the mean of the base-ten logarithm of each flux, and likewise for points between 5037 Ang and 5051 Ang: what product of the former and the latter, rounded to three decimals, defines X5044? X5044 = 0.667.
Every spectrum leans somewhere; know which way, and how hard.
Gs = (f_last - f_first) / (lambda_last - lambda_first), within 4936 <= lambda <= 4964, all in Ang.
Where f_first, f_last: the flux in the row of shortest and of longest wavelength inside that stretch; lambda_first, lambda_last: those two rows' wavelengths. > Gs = 0.030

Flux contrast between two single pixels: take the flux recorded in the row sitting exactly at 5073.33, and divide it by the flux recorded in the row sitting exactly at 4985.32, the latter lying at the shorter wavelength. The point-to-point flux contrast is 0.95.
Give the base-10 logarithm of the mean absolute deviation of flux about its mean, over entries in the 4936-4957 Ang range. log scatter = -0.45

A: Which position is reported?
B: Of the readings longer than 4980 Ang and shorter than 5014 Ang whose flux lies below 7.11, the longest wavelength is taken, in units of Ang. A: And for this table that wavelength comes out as 5012.95 Ang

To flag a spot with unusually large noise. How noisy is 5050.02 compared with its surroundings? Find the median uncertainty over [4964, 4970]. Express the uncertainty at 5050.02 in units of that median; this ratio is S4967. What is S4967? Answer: 0.95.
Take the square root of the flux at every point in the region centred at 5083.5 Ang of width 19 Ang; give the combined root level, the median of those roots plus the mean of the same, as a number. 5.00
